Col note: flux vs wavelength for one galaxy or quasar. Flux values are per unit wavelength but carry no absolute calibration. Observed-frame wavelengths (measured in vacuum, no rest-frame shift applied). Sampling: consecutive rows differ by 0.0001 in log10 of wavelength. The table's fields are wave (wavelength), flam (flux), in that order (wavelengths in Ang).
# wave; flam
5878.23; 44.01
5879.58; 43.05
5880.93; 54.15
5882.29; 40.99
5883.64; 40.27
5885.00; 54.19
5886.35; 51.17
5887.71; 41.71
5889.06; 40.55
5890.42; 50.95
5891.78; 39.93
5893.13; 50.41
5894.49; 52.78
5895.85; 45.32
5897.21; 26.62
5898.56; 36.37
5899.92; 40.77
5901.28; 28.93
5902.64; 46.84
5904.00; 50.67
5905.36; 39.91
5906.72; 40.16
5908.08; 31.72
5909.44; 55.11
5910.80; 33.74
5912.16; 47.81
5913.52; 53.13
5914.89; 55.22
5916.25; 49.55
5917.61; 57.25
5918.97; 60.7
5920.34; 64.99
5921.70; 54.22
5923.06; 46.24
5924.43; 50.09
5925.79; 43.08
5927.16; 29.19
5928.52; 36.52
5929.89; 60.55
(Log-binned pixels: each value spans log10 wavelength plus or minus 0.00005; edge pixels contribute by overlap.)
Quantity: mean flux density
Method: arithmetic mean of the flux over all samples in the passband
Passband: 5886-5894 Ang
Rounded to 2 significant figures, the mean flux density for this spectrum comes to 46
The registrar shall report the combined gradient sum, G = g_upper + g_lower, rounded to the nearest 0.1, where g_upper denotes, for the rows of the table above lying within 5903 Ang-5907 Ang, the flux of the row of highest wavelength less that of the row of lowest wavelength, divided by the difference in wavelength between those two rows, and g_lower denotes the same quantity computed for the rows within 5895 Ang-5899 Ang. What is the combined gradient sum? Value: -7.2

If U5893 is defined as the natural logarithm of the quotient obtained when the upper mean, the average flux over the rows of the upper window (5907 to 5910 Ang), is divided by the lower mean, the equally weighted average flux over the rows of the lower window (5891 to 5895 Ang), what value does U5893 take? -0.1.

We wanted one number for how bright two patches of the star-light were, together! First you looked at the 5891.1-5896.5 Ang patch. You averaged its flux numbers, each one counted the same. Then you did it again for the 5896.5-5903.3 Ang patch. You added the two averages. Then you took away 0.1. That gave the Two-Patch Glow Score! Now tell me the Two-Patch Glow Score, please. 82.9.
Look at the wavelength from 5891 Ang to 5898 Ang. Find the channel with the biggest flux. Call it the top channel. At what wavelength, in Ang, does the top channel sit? 5894.49 Ang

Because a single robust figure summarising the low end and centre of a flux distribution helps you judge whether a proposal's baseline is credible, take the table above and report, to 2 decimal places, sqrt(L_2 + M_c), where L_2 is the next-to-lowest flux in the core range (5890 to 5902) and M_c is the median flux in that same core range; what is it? 8.35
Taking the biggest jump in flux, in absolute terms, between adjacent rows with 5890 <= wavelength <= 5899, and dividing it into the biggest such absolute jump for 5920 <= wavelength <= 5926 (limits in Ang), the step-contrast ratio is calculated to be 0.58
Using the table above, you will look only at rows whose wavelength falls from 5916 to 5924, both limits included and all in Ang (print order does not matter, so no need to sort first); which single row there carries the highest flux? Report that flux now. 64.99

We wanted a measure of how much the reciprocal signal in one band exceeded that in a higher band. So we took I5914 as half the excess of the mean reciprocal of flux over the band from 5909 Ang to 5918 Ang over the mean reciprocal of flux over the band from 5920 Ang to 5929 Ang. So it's -0.0012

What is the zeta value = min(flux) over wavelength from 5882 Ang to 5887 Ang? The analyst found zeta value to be 40.27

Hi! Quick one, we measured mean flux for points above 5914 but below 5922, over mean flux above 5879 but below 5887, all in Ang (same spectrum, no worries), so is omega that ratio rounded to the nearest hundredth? 1.20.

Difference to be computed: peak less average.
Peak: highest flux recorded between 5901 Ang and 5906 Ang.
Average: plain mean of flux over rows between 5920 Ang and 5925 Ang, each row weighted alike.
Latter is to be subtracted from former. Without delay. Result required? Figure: -3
